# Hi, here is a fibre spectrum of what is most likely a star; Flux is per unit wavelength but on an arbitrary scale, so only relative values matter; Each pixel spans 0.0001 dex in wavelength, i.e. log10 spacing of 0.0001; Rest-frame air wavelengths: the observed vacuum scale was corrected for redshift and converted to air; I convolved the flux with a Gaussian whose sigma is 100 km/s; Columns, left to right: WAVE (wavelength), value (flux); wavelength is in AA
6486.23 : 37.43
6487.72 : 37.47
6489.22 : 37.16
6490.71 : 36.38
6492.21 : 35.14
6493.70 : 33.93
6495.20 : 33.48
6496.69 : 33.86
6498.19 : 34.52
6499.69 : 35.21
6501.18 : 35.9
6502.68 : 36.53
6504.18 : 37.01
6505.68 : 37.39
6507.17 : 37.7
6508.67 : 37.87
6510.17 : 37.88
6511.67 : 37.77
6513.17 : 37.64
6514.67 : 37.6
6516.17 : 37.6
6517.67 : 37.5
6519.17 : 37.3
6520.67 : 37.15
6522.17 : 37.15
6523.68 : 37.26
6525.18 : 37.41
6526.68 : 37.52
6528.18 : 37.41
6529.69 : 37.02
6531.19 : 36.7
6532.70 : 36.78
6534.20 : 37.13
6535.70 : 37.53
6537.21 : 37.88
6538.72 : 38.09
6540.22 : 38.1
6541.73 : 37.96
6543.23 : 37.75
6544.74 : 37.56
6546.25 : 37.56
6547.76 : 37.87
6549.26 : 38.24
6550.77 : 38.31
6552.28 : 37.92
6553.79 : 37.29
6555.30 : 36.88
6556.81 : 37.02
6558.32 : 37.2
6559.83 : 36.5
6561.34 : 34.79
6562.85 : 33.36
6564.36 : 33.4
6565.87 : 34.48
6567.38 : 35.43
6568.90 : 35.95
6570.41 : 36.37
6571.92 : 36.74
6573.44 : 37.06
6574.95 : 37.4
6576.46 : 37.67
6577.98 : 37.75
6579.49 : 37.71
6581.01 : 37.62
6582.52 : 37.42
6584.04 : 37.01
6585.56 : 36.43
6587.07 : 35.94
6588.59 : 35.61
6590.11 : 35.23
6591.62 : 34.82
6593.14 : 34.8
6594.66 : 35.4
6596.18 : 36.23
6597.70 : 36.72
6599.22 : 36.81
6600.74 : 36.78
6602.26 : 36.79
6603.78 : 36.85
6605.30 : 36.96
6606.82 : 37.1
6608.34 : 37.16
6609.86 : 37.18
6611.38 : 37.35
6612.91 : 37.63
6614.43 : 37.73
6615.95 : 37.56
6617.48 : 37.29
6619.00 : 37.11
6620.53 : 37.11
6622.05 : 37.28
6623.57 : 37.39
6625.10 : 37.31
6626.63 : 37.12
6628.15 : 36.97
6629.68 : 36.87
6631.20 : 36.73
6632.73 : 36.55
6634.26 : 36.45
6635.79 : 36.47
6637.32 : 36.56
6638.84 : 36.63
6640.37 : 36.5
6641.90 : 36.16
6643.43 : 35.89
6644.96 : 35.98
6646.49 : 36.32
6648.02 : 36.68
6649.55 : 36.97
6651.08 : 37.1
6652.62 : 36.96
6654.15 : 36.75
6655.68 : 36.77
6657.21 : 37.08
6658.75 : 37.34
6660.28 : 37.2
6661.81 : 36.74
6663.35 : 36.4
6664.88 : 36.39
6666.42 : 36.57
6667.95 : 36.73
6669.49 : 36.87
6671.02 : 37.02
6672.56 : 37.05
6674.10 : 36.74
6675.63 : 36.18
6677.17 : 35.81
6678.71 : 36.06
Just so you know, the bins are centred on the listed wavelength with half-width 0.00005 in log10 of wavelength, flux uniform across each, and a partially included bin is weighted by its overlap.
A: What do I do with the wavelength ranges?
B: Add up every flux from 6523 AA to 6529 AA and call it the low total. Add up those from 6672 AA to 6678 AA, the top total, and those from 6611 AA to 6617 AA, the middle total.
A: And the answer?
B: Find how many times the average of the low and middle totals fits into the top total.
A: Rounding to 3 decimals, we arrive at 0.972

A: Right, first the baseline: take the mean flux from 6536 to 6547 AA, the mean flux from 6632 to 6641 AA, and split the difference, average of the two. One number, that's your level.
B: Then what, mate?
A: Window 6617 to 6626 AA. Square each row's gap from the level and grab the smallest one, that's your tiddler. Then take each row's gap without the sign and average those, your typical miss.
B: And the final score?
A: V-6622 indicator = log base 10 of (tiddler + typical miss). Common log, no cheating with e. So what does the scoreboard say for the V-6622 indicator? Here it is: -0.92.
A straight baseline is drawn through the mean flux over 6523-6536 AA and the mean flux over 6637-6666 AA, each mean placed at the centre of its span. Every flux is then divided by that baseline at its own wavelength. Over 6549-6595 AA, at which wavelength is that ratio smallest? 6562.85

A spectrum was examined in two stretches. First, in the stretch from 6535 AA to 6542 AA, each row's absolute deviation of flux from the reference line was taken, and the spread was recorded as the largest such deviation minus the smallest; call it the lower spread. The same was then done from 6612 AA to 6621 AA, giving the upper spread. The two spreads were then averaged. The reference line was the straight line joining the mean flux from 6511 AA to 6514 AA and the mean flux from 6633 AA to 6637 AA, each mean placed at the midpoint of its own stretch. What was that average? 0.59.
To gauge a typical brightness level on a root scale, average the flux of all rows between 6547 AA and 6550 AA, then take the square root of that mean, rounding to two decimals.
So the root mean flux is 6.17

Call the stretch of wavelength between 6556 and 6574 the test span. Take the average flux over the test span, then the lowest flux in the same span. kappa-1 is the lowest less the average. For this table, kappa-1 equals -2.3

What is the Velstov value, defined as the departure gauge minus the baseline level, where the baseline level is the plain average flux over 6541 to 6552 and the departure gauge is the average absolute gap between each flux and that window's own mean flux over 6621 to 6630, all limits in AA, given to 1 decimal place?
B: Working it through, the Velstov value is -37.7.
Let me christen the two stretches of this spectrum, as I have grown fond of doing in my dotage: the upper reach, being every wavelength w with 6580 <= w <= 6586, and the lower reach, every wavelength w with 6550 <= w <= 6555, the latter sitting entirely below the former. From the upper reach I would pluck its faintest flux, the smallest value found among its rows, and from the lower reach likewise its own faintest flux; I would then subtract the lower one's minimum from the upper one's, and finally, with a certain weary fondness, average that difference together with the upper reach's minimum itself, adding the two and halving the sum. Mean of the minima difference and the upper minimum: 17.8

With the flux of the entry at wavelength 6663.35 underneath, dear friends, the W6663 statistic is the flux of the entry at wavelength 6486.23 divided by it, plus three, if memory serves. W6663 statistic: 4.03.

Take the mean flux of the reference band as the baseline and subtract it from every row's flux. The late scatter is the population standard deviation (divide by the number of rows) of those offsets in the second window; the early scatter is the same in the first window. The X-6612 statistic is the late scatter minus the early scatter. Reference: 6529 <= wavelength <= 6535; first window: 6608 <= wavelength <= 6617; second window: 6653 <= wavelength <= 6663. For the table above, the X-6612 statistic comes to 0.02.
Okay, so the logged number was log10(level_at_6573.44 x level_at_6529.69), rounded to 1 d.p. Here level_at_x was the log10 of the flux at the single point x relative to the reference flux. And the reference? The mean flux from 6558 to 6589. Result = -4.1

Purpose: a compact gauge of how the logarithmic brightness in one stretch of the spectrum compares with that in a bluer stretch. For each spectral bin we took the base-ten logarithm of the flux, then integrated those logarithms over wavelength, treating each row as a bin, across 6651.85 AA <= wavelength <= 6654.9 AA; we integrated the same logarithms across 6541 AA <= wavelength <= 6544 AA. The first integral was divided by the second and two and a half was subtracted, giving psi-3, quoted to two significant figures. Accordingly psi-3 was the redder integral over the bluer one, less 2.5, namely -1.5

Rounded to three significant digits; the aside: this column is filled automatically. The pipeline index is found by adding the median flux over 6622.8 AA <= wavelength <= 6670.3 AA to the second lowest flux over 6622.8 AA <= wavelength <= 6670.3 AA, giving 72.7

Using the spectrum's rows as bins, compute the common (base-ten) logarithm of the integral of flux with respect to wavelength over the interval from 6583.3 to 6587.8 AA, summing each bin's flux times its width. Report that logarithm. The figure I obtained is 2.22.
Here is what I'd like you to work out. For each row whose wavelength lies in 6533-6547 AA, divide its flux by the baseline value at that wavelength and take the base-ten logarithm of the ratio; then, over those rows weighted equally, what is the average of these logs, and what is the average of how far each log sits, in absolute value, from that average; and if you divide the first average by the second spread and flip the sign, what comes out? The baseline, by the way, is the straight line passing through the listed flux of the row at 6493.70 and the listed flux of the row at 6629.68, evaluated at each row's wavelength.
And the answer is -11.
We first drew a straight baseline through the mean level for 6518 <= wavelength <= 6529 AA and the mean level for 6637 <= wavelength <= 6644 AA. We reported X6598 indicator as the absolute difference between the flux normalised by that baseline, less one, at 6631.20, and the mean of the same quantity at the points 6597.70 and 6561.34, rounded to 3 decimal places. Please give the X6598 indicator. 0.038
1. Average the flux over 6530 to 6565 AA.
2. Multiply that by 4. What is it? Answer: 148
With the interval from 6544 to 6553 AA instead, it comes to 152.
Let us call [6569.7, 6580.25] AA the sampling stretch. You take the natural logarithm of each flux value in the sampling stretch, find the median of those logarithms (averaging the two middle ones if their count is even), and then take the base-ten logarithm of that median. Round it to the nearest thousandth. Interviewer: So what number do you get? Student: 0.559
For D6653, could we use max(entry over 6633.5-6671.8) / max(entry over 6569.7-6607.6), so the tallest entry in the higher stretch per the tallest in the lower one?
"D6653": 0.989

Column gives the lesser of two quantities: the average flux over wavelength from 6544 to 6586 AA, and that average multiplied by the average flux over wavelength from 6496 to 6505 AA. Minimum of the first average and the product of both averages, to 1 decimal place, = 36.7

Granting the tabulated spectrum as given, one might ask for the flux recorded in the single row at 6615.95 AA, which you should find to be 37.56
